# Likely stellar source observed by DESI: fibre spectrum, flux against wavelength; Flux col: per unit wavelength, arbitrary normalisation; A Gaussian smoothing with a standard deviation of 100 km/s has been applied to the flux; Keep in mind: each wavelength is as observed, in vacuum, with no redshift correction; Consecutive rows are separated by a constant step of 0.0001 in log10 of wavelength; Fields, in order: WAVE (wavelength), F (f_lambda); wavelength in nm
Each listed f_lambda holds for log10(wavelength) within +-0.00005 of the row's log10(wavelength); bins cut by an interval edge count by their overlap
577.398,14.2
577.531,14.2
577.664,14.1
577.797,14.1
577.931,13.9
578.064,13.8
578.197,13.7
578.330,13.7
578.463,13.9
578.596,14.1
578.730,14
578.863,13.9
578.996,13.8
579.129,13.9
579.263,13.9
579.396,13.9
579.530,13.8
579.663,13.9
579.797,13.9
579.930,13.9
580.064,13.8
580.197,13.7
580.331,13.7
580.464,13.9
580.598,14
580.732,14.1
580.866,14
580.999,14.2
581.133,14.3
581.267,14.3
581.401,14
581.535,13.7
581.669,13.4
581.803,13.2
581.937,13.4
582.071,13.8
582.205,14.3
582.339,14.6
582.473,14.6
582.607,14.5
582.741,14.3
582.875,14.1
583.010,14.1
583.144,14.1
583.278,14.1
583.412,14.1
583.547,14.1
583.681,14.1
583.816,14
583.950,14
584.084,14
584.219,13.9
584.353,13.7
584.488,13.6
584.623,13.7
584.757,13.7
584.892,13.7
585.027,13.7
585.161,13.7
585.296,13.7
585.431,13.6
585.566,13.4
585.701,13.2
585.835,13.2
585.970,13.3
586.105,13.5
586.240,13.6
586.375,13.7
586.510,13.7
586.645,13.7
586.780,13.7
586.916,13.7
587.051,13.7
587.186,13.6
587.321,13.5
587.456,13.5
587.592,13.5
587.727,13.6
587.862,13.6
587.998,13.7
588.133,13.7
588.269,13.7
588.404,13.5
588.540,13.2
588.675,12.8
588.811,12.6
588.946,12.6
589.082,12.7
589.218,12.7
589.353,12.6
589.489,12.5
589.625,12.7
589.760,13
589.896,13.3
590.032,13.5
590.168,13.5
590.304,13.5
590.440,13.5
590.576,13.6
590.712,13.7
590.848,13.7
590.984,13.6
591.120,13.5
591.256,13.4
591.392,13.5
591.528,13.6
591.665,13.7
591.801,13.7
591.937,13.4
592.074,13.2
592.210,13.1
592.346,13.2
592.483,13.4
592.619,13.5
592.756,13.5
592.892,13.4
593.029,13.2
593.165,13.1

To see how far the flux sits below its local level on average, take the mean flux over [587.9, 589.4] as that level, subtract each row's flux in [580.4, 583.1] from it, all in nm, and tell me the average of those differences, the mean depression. -1.0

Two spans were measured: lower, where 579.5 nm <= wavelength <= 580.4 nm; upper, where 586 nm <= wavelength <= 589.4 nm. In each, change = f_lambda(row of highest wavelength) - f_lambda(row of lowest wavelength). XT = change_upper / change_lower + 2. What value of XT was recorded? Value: 11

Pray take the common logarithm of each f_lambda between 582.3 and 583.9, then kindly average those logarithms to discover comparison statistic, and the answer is 1.15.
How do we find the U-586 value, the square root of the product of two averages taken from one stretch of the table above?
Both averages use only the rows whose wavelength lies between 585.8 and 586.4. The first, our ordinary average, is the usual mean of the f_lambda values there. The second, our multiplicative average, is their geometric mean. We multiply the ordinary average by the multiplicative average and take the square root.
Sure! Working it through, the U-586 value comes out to 13.5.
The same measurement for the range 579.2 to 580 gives 13.9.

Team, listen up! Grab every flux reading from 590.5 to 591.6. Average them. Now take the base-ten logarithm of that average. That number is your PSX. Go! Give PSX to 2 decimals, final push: 1.13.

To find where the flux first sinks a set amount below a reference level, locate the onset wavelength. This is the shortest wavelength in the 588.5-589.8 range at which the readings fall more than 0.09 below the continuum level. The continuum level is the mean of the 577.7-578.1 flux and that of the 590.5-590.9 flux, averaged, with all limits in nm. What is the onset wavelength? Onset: 588.540 nm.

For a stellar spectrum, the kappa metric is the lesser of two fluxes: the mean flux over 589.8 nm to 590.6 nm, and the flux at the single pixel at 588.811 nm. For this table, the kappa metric 12.6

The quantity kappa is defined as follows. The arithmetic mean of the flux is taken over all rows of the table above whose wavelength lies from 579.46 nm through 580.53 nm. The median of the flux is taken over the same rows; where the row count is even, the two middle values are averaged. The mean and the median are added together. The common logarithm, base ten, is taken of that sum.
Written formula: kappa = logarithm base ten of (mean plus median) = 1.44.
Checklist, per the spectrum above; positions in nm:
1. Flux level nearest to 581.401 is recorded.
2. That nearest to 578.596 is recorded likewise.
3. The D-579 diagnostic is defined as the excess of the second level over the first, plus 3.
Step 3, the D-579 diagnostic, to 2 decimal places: 3.10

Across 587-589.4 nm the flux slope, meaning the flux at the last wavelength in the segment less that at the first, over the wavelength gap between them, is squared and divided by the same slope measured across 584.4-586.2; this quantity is -3.7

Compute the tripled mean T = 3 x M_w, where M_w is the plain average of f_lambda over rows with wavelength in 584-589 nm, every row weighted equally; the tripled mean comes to 40.6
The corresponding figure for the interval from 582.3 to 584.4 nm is 42.4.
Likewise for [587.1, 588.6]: 40.7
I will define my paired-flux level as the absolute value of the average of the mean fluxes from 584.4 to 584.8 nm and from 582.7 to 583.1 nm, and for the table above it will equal 13.9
